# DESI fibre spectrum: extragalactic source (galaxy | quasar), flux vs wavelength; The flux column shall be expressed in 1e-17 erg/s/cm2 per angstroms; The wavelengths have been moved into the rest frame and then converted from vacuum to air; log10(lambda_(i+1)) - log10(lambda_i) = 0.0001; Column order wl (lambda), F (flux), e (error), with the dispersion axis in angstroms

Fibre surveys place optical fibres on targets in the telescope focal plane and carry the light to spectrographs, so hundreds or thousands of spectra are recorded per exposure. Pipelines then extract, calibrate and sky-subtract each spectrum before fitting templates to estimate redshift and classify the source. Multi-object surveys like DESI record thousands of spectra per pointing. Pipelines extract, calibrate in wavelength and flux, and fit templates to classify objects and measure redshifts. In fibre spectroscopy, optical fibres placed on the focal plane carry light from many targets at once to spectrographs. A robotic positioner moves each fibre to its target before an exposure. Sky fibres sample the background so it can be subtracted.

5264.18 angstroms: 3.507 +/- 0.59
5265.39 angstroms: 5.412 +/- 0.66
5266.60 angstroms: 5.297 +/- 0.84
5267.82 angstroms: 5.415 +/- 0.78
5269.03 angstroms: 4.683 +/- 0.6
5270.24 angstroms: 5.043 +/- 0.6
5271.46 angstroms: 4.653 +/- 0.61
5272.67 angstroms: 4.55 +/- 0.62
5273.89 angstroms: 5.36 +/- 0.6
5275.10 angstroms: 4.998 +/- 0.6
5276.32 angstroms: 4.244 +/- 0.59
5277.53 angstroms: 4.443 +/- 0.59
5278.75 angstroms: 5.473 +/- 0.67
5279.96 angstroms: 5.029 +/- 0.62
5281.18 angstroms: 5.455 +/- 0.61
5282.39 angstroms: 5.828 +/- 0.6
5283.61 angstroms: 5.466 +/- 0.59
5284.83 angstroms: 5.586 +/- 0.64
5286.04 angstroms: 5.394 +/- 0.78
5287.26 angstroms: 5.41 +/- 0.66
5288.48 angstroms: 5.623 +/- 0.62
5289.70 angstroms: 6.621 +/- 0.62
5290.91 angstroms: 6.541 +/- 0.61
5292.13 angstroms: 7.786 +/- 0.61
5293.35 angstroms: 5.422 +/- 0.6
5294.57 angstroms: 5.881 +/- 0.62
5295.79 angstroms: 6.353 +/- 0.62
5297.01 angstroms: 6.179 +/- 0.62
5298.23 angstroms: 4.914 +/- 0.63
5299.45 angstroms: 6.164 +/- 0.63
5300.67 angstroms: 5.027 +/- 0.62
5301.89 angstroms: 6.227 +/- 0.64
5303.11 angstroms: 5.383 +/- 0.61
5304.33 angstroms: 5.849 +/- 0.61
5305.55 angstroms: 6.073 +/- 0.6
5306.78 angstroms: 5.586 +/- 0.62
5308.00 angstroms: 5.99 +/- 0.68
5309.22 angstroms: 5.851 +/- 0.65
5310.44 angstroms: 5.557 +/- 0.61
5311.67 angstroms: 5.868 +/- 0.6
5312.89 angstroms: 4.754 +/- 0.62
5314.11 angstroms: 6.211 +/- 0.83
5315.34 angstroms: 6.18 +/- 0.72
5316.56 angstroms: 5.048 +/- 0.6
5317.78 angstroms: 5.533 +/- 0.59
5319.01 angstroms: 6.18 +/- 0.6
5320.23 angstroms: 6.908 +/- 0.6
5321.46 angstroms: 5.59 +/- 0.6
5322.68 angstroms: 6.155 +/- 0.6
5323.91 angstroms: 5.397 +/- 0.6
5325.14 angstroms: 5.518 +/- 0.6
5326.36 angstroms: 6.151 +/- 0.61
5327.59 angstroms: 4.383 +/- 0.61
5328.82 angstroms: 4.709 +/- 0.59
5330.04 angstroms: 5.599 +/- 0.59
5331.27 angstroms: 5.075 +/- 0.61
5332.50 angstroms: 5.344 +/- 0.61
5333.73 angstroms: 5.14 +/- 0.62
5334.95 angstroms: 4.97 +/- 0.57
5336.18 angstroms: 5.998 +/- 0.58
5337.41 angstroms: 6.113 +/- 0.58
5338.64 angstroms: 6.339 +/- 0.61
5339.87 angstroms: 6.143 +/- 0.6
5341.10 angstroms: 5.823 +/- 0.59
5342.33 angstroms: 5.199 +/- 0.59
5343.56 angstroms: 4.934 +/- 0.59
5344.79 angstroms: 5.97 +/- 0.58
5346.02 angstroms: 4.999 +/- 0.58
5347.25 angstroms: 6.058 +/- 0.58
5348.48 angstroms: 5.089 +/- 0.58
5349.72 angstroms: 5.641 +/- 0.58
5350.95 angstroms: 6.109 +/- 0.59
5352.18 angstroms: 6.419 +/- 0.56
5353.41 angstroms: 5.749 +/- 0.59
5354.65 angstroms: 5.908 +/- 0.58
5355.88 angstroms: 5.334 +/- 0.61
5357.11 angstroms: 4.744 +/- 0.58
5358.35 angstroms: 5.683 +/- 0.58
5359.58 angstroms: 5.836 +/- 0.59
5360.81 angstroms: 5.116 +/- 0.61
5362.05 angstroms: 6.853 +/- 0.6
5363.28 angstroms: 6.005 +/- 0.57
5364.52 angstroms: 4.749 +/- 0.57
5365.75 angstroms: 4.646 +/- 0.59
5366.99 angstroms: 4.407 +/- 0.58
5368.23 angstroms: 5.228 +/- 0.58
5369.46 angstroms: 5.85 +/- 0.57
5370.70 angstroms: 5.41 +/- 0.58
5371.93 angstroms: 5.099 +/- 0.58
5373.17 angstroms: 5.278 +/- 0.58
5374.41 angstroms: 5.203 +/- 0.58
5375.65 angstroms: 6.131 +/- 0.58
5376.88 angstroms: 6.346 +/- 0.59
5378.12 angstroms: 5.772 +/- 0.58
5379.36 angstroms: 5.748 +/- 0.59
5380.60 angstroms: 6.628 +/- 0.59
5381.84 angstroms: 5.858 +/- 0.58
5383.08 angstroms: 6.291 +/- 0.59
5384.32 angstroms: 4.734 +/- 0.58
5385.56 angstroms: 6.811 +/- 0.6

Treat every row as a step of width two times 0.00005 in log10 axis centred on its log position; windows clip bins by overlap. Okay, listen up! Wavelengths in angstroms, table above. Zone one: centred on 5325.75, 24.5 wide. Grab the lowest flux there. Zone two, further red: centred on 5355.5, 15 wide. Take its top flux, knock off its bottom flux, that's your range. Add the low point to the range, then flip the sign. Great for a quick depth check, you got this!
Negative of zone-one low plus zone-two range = -6.49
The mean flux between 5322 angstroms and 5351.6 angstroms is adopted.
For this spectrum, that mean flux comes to 5.54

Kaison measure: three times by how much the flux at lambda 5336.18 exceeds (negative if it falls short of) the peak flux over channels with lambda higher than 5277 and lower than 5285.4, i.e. 0.5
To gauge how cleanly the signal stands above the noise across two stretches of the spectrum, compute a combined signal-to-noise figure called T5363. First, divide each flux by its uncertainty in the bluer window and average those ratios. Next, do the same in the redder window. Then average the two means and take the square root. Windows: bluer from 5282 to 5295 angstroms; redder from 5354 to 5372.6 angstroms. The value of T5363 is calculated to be 3.06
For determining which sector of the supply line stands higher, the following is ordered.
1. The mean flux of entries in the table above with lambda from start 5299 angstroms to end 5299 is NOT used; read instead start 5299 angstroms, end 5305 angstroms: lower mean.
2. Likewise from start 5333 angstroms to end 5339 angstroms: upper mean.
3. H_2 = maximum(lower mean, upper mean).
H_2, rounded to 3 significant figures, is 5.73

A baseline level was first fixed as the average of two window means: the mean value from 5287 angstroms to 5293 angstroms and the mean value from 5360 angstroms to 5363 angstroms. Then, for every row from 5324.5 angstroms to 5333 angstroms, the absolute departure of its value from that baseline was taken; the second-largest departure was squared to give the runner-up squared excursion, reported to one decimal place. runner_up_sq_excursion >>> 2.2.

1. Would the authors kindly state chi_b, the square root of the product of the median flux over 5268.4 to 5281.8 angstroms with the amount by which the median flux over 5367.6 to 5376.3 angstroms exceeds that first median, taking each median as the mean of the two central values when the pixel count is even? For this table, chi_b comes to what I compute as 1.2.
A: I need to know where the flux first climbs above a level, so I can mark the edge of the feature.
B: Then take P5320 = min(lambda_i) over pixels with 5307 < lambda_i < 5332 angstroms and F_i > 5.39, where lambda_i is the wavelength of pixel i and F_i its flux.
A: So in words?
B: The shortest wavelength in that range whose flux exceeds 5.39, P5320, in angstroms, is 5308.00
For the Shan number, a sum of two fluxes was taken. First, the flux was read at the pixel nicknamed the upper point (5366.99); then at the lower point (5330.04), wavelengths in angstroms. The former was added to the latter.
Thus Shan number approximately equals 10.0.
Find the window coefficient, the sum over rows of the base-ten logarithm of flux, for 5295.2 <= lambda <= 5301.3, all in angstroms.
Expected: 3.78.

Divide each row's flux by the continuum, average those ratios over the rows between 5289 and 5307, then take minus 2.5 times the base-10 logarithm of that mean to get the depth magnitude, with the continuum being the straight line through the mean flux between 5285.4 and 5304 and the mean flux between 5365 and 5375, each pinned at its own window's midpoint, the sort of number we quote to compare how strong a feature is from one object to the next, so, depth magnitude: -0.020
